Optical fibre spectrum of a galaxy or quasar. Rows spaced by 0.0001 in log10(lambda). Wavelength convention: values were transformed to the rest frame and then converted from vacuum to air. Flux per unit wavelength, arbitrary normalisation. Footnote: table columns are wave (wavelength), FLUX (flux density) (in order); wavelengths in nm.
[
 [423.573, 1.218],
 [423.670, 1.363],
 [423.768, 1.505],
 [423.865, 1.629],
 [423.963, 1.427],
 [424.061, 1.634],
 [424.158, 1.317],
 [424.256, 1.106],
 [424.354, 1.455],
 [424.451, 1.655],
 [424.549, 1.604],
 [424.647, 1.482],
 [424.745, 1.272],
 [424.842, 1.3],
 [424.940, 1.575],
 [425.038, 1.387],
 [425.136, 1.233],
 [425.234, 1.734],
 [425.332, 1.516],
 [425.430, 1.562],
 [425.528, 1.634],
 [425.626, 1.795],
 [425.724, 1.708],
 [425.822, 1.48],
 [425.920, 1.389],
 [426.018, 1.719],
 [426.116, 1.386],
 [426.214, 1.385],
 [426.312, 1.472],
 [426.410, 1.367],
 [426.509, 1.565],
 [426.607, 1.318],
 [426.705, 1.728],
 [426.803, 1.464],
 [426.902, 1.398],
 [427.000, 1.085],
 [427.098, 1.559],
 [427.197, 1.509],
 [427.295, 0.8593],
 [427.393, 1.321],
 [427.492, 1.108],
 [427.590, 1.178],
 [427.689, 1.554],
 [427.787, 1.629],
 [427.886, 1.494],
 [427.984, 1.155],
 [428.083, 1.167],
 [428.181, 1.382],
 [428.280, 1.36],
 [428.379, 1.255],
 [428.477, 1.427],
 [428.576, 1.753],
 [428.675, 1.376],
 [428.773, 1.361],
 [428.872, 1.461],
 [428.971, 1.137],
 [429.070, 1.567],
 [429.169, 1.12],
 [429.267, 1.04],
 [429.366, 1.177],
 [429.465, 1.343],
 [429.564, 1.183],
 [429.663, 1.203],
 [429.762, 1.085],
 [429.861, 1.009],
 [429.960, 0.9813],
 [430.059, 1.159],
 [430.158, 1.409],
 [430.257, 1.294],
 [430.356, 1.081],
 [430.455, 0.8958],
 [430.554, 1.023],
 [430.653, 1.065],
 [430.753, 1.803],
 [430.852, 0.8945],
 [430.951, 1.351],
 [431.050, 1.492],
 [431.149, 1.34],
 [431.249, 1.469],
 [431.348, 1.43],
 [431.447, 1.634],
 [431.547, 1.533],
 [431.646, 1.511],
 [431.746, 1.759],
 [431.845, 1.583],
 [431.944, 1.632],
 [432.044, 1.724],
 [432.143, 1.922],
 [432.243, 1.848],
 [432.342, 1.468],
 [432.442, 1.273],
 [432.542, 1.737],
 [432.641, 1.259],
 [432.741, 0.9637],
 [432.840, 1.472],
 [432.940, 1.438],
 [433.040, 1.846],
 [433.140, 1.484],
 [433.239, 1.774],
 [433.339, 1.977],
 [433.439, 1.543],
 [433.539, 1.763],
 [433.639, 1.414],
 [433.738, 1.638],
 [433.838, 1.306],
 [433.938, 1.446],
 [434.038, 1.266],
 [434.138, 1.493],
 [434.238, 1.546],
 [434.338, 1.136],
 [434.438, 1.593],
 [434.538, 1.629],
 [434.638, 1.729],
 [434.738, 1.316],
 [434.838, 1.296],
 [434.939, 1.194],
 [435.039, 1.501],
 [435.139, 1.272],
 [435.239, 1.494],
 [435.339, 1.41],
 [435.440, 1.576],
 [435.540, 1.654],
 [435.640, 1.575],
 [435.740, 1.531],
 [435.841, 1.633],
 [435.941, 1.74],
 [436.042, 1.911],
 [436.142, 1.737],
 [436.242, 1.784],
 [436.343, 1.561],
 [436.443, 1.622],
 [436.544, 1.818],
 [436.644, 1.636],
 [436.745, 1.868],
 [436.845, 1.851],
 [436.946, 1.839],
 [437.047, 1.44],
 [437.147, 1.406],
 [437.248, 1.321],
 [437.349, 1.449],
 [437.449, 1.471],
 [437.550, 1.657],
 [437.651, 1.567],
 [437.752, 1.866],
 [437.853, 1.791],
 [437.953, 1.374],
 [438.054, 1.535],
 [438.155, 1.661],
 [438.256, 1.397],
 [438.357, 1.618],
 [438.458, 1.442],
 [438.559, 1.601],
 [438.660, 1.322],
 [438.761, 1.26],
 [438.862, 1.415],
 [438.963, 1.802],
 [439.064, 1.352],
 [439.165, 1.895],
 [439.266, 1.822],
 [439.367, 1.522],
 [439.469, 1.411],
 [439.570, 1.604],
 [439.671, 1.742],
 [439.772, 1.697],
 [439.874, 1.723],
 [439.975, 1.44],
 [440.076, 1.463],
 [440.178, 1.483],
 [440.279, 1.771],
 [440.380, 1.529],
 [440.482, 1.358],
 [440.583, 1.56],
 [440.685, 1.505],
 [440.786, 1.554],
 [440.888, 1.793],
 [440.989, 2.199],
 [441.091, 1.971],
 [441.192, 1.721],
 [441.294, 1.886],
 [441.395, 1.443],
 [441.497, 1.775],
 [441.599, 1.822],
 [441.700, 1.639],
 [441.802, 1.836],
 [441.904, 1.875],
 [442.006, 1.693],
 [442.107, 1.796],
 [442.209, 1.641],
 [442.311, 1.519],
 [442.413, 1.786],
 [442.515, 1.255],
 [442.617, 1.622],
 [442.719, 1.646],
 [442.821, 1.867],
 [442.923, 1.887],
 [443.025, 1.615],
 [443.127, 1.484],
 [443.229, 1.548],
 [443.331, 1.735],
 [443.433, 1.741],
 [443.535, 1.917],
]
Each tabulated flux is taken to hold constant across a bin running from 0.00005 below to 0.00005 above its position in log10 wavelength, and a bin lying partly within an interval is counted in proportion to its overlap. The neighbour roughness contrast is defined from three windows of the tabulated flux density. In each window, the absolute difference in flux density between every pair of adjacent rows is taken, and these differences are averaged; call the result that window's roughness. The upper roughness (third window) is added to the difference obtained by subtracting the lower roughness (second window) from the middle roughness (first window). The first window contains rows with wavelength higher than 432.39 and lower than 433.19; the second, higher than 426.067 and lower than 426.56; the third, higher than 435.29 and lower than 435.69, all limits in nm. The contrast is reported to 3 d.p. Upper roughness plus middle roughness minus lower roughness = 0.374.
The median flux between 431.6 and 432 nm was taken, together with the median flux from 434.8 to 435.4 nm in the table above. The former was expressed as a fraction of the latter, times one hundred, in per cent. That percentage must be 119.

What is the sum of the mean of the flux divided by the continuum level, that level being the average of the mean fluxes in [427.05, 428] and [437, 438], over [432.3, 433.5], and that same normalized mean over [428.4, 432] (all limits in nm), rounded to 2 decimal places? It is 1.98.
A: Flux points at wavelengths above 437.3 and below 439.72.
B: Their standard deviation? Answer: 0.18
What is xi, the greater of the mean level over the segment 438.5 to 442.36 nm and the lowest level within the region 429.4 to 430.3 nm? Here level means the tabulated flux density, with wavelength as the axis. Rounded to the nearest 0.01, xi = 1.64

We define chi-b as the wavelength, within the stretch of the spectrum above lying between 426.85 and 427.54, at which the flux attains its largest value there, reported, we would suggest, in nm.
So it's 427.098 nm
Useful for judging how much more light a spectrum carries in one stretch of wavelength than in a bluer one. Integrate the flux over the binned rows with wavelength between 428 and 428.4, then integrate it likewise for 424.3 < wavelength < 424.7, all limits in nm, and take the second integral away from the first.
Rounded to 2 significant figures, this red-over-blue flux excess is -0.10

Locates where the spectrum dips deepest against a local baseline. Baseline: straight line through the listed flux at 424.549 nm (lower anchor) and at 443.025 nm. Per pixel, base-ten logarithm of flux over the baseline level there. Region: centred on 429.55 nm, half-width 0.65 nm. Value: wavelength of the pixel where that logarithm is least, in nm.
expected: 429.960 nm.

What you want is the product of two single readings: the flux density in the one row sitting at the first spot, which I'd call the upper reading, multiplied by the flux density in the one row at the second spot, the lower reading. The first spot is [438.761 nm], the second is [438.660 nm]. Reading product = 1.7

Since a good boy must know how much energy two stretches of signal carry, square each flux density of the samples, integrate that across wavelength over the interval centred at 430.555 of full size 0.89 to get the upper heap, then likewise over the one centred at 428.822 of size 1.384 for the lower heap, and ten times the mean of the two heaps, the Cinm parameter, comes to 19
